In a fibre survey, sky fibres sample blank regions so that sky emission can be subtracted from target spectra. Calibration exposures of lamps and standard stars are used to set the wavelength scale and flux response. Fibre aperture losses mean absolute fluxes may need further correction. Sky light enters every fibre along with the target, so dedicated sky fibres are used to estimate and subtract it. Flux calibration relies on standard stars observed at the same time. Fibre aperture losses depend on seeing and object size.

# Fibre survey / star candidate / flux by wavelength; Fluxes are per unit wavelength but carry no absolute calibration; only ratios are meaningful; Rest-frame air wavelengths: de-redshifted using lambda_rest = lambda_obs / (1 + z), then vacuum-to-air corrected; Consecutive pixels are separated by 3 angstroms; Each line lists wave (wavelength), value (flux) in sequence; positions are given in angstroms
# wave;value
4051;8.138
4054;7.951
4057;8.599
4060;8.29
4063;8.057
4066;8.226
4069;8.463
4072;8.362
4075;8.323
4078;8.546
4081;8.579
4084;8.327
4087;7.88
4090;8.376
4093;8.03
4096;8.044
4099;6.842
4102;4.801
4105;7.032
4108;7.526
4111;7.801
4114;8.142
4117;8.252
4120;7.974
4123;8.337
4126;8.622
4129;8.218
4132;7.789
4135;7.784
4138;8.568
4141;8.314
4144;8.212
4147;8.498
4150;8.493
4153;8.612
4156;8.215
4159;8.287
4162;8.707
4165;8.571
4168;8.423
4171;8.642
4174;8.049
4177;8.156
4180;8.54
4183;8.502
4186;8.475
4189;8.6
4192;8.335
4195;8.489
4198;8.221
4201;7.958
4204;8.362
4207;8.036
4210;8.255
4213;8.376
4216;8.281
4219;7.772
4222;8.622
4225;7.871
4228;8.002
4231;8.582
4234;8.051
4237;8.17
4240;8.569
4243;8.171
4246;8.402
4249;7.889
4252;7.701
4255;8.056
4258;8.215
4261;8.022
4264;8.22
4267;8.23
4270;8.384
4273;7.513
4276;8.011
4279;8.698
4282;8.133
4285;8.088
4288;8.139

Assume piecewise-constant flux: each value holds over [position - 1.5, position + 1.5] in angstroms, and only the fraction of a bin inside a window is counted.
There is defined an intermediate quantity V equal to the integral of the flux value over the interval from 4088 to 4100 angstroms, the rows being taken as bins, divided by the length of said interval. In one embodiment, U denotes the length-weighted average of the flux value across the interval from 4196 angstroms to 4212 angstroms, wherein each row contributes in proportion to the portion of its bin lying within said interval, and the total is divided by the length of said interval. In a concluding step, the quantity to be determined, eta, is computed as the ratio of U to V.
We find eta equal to 1.04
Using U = 8.18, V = 7.87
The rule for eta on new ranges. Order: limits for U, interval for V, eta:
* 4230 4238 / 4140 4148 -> 0.99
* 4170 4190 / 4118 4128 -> 1.01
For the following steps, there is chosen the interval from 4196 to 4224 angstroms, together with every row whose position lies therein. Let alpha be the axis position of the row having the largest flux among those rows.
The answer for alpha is 4222 angstroms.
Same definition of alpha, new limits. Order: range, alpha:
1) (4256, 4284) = 4279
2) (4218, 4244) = 4222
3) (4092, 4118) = 4117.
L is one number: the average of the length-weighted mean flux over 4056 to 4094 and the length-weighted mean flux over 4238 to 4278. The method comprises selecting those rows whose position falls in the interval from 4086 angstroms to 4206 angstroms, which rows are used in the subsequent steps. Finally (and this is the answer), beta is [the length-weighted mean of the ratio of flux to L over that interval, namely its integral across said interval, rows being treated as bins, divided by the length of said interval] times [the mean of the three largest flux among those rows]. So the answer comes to 8.56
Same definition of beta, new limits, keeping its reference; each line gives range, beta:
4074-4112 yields 7.96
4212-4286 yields 8.58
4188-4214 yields 8.56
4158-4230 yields 8.77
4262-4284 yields 8.39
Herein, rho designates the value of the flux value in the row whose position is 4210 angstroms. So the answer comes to 8.255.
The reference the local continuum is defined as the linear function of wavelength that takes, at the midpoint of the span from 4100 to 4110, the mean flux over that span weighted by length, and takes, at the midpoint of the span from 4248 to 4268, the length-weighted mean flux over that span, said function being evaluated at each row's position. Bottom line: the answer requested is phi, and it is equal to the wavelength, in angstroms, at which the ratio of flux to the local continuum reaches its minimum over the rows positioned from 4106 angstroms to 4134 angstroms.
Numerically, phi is 4132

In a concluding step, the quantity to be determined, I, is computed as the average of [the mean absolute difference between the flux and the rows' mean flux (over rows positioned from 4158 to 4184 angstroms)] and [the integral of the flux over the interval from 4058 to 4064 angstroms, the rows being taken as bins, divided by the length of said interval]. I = 4.20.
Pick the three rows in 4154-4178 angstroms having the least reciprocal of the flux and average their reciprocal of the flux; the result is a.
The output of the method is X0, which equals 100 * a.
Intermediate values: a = 0.116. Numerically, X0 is 11.6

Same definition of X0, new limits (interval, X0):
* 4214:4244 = 11.6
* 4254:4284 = 11.9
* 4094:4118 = 12.3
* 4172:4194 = 11.7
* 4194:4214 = 11.9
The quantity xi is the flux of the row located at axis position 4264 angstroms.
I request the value 8.22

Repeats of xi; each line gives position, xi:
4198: 8.221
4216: 8.281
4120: 7.974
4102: 4.801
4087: 7.88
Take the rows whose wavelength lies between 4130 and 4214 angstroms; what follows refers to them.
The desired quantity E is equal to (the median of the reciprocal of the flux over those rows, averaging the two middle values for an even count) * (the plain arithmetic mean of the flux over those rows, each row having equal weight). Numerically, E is 0.996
